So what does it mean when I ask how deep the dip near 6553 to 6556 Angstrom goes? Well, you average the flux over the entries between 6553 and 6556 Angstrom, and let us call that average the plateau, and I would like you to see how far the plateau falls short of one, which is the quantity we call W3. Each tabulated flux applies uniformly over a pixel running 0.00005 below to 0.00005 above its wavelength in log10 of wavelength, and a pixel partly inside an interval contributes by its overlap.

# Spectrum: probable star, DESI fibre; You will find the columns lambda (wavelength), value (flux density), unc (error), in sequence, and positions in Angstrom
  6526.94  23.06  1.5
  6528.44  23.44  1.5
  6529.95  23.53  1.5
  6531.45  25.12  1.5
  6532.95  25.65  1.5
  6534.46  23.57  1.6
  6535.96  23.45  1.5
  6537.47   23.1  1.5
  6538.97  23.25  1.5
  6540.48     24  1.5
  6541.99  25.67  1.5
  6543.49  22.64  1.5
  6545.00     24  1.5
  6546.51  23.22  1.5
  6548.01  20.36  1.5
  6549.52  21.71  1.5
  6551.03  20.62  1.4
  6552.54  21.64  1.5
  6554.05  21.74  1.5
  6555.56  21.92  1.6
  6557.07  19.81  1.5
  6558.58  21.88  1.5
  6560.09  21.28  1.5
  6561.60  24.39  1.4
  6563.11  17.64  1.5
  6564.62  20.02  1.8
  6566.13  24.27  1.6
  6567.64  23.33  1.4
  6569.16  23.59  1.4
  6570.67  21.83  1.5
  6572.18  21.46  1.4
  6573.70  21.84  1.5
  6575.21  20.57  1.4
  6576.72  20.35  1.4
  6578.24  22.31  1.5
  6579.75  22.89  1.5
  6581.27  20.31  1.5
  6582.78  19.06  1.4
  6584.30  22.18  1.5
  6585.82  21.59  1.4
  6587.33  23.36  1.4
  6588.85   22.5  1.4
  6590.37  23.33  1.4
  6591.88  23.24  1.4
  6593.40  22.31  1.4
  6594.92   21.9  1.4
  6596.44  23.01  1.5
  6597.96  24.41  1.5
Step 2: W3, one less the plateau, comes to -20.8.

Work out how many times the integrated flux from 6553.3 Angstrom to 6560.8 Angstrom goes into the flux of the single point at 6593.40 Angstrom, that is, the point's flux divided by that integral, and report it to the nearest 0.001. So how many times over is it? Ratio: 0.139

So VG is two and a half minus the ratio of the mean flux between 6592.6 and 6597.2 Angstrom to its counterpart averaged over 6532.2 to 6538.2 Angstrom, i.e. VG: 1.56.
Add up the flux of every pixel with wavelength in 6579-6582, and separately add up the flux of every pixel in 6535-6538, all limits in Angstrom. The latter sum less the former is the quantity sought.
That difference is 3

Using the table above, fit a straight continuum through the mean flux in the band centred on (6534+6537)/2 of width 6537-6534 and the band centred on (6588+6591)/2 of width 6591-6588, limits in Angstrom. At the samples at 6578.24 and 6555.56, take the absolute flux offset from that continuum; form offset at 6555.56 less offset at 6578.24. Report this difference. 0.6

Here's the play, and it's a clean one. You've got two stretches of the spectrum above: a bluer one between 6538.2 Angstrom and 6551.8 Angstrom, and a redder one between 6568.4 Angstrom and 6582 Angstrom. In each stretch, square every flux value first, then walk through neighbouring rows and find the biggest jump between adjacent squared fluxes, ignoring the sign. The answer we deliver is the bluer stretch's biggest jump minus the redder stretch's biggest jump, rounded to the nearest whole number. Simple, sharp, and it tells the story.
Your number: 35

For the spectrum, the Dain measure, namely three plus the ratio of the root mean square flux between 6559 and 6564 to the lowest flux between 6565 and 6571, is 3.97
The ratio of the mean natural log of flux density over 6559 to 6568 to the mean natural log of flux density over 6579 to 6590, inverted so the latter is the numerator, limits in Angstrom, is 1.00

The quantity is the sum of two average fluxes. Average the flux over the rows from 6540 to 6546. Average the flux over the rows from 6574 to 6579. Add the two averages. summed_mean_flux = 45.2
